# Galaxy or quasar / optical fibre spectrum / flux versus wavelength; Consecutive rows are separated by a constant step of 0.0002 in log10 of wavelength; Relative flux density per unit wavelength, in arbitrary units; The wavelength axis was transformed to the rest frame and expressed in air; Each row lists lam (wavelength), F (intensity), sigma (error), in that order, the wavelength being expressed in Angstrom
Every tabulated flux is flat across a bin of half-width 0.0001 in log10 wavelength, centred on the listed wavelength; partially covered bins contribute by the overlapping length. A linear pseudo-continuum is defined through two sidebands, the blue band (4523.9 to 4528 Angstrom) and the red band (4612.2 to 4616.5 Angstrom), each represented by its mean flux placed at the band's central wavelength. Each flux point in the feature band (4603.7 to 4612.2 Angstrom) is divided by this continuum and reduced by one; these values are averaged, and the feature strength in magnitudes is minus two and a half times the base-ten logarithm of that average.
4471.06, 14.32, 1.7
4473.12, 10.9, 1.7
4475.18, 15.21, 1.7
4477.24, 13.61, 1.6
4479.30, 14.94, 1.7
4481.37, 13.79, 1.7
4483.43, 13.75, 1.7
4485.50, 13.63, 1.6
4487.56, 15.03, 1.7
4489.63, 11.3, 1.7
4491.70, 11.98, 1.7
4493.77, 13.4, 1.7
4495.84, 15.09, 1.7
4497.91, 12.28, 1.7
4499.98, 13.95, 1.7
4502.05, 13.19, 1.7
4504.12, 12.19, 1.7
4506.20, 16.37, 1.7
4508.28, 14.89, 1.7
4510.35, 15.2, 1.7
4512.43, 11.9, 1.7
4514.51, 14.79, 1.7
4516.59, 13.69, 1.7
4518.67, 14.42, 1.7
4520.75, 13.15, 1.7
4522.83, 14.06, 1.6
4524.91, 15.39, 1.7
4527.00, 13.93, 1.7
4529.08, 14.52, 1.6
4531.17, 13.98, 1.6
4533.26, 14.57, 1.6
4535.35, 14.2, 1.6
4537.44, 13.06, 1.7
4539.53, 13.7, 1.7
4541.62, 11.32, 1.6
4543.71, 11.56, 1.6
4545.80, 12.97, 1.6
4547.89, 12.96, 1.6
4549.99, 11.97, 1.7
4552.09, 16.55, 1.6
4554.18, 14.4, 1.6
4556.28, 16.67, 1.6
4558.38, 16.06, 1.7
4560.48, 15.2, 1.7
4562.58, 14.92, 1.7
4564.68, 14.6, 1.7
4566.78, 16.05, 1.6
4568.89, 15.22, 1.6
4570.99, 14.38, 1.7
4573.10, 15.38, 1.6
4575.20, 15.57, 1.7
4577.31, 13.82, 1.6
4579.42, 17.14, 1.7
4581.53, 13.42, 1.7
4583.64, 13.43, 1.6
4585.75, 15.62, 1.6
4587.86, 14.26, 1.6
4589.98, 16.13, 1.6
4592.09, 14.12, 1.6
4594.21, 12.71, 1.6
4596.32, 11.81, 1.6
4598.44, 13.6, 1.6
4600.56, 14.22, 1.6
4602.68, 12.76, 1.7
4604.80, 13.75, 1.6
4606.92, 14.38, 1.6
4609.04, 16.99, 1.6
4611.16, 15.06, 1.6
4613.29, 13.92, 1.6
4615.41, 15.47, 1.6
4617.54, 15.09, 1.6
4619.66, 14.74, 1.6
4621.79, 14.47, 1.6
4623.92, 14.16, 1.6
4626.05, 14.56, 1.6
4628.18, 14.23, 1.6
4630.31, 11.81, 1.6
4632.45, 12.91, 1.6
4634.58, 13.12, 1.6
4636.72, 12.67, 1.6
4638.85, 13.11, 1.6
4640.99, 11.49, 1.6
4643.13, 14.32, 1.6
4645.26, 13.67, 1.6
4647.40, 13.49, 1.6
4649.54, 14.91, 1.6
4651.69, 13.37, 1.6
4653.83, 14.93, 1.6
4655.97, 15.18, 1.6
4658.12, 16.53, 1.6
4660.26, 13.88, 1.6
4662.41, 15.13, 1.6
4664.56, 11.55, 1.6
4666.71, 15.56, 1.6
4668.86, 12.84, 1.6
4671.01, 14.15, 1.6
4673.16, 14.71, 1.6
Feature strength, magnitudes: 4.0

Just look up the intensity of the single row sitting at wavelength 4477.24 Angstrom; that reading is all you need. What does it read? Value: 13.61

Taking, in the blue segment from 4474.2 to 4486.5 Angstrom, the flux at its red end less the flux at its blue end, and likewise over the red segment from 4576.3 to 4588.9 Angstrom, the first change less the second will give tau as -2.0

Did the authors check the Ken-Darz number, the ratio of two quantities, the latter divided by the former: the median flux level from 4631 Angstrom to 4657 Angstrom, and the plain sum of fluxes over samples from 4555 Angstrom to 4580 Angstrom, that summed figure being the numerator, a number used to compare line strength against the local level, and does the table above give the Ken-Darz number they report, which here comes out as 13.8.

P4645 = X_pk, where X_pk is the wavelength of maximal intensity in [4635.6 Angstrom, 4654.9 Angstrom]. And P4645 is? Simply 4653.83 Angstrom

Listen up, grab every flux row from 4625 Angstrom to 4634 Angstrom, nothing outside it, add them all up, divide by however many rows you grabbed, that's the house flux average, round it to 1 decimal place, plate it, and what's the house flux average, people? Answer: 13.4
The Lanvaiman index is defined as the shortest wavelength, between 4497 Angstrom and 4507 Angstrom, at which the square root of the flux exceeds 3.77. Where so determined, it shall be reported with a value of 4506.20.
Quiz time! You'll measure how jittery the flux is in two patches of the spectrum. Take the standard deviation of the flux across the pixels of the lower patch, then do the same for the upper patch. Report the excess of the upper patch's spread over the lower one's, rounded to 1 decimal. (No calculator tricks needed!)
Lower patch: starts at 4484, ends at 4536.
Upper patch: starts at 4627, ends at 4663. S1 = 0.0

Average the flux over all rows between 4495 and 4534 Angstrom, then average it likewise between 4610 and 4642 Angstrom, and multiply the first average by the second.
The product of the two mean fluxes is 194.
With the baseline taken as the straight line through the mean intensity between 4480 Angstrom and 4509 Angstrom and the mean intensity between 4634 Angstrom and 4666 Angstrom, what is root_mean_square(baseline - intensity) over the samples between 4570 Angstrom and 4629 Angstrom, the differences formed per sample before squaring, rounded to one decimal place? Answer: 1.4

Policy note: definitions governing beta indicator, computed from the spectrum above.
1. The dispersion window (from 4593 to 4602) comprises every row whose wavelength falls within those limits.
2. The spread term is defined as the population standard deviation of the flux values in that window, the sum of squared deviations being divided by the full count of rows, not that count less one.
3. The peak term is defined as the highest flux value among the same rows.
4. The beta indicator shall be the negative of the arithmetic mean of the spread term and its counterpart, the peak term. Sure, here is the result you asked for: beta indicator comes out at -7.6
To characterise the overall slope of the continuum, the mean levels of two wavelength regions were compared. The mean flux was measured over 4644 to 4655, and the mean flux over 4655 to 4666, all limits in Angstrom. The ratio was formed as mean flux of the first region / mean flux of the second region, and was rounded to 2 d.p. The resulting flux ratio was 0.97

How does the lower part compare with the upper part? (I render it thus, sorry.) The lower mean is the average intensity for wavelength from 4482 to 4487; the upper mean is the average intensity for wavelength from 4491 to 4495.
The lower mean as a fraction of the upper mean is 1.08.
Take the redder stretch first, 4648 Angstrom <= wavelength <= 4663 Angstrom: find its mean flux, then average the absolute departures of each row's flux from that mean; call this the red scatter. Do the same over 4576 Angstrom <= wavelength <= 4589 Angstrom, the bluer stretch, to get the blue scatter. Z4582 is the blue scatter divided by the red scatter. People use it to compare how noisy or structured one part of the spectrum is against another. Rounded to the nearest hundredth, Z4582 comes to 1.68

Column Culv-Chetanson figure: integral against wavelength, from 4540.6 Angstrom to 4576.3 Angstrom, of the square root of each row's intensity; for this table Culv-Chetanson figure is 135.5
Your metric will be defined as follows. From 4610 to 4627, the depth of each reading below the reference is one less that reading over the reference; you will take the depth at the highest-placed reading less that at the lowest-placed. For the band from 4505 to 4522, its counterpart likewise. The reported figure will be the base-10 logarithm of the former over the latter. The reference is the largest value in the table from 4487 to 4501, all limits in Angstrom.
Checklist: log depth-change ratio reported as -0.8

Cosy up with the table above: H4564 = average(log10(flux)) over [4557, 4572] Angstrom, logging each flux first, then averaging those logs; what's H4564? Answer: 1.18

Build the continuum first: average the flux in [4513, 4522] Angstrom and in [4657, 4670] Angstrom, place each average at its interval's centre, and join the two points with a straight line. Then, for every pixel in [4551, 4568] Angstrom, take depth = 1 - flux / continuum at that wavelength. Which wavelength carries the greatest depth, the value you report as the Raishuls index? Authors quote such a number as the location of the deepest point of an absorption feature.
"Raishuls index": 4554.18 Angstrom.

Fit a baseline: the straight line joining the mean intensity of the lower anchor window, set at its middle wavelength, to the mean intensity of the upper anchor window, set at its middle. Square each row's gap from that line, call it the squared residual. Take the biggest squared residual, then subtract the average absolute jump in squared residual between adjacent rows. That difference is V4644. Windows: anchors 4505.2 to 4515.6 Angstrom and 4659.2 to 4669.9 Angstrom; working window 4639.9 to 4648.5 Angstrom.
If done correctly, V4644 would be 3.9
